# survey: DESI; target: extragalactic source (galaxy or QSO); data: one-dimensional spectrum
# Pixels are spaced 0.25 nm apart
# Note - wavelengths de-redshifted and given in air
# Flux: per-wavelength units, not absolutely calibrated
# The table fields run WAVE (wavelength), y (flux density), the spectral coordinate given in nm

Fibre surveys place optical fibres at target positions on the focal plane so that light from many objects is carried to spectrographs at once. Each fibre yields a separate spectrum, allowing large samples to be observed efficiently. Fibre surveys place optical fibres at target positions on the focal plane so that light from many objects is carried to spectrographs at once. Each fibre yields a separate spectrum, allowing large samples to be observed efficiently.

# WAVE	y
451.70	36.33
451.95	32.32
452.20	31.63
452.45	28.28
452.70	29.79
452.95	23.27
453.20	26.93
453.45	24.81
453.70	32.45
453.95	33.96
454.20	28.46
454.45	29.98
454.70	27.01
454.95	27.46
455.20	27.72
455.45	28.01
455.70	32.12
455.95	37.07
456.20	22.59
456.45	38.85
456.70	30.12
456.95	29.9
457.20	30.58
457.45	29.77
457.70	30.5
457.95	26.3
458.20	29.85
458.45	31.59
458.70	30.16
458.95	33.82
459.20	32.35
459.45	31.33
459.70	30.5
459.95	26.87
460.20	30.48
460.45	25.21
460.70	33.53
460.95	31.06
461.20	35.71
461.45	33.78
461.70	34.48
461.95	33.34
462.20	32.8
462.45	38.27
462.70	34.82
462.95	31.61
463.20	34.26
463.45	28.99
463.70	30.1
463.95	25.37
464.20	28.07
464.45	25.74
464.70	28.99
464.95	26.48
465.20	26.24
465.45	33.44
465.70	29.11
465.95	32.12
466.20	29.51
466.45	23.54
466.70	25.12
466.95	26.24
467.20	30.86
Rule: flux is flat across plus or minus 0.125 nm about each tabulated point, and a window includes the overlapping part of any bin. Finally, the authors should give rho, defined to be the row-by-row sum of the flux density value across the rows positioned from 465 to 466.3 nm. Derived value 150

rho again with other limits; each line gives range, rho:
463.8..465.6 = 194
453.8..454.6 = 92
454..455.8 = 201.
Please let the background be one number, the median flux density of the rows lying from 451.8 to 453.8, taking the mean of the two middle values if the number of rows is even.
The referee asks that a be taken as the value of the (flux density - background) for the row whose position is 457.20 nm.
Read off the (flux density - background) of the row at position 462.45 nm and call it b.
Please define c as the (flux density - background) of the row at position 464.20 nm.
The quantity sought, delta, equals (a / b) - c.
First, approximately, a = 1.5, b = 9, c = -1.0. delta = 1.1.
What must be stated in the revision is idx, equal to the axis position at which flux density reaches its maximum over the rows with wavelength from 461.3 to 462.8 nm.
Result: 462.45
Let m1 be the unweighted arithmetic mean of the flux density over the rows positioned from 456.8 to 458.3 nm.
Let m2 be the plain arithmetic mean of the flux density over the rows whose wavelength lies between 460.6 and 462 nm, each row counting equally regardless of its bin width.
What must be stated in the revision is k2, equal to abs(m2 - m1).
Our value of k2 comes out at 4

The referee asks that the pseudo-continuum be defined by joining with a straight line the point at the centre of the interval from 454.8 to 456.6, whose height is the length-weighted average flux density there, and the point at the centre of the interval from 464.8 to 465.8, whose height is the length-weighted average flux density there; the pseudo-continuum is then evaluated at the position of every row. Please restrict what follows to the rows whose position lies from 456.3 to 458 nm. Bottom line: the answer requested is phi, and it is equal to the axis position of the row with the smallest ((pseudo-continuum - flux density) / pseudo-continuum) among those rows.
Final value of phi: 456.45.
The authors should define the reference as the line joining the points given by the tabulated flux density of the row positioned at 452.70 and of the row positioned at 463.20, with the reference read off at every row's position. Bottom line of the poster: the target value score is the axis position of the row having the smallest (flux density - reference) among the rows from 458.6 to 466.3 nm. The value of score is 463.95 nm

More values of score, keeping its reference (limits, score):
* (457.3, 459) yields 457.95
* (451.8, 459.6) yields 456.20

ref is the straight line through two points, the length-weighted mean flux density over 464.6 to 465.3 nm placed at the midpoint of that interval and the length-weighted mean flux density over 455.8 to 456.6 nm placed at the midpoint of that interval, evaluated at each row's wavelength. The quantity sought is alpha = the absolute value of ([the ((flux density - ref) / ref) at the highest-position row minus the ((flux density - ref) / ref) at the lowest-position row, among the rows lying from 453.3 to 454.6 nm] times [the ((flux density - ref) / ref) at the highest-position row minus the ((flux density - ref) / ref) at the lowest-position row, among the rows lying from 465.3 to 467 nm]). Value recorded 0.039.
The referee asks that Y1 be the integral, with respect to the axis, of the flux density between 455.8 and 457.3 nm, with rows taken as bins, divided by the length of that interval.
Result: 32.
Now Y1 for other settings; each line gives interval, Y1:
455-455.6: 28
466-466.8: 27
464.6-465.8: 29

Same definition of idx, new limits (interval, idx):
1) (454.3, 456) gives 455.95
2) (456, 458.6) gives 456.45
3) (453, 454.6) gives 453.95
